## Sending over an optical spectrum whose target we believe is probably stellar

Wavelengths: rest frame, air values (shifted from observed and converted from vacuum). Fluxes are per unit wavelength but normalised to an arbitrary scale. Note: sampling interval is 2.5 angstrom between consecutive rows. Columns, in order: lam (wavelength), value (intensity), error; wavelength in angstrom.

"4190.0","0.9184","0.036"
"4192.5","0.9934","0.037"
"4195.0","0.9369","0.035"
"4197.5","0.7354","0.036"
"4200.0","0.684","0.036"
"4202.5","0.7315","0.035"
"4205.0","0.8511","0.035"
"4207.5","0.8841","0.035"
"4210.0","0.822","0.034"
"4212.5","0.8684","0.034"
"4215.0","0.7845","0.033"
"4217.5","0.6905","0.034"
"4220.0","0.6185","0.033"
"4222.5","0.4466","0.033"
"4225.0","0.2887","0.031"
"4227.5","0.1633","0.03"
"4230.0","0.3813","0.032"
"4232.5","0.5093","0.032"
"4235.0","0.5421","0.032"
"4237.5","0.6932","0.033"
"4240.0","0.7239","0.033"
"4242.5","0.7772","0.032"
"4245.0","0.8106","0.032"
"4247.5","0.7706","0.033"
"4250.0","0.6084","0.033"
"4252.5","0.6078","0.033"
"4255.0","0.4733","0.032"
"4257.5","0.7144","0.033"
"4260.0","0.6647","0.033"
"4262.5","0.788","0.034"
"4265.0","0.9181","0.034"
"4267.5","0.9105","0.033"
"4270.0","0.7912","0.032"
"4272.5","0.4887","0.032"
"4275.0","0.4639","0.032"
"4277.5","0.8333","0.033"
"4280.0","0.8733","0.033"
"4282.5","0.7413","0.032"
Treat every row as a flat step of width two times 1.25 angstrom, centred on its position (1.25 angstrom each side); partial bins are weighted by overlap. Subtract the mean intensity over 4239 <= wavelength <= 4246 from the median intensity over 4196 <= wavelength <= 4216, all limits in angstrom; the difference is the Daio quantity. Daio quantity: 0.03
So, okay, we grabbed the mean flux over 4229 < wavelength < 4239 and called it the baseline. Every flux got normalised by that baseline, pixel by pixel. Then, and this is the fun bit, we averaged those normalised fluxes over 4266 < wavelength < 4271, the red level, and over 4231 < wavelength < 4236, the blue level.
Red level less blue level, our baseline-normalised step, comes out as 0.6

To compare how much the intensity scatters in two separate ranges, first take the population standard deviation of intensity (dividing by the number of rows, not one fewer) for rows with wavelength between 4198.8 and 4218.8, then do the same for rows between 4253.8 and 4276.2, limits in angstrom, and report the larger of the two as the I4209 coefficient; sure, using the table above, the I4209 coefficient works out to 0.170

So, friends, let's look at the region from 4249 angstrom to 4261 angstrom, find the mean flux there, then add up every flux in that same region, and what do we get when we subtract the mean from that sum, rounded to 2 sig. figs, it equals 2.5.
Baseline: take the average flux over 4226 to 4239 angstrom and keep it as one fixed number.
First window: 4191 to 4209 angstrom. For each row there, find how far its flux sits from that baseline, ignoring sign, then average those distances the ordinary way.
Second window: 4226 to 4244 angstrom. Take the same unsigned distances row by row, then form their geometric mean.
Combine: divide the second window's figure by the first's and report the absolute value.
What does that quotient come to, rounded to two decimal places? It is 0.41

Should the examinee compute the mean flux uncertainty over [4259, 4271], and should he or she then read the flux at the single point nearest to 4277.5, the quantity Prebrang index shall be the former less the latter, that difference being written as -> -0.80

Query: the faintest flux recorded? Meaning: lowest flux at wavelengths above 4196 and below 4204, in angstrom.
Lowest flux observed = 0.684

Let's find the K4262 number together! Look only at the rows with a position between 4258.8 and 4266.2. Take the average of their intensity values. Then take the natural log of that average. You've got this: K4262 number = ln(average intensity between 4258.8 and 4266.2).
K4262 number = -0.24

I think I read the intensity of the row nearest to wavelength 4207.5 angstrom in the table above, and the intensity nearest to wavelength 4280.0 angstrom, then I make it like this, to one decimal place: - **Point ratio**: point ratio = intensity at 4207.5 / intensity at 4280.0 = 1.0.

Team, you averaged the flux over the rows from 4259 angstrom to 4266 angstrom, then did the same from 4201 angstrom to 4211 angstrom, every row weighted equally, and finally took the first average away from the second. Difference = 0.0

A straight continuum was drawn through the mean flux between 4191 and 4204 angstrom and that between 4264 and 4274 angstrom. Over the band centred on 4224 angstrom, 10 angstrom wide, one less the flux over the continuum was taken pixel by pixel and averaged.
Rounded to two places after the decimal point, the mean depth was 0.53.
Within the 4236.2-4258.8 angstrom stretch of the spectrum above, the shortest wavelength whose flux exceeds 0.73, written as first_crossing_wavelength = 4242.5 angstrom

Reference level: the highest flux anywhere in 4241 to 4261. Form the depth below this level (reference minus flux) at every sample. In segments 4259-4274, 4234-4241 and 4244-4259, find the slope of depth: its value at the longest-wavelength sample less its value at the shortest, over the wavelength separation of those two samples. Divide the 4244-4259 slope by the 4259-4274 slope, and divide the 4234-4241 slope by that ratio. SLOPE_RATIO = -0.067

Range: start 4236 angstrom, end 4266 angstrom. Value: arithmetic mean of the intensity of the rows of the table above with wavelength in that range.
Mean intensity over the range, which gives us 0.71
